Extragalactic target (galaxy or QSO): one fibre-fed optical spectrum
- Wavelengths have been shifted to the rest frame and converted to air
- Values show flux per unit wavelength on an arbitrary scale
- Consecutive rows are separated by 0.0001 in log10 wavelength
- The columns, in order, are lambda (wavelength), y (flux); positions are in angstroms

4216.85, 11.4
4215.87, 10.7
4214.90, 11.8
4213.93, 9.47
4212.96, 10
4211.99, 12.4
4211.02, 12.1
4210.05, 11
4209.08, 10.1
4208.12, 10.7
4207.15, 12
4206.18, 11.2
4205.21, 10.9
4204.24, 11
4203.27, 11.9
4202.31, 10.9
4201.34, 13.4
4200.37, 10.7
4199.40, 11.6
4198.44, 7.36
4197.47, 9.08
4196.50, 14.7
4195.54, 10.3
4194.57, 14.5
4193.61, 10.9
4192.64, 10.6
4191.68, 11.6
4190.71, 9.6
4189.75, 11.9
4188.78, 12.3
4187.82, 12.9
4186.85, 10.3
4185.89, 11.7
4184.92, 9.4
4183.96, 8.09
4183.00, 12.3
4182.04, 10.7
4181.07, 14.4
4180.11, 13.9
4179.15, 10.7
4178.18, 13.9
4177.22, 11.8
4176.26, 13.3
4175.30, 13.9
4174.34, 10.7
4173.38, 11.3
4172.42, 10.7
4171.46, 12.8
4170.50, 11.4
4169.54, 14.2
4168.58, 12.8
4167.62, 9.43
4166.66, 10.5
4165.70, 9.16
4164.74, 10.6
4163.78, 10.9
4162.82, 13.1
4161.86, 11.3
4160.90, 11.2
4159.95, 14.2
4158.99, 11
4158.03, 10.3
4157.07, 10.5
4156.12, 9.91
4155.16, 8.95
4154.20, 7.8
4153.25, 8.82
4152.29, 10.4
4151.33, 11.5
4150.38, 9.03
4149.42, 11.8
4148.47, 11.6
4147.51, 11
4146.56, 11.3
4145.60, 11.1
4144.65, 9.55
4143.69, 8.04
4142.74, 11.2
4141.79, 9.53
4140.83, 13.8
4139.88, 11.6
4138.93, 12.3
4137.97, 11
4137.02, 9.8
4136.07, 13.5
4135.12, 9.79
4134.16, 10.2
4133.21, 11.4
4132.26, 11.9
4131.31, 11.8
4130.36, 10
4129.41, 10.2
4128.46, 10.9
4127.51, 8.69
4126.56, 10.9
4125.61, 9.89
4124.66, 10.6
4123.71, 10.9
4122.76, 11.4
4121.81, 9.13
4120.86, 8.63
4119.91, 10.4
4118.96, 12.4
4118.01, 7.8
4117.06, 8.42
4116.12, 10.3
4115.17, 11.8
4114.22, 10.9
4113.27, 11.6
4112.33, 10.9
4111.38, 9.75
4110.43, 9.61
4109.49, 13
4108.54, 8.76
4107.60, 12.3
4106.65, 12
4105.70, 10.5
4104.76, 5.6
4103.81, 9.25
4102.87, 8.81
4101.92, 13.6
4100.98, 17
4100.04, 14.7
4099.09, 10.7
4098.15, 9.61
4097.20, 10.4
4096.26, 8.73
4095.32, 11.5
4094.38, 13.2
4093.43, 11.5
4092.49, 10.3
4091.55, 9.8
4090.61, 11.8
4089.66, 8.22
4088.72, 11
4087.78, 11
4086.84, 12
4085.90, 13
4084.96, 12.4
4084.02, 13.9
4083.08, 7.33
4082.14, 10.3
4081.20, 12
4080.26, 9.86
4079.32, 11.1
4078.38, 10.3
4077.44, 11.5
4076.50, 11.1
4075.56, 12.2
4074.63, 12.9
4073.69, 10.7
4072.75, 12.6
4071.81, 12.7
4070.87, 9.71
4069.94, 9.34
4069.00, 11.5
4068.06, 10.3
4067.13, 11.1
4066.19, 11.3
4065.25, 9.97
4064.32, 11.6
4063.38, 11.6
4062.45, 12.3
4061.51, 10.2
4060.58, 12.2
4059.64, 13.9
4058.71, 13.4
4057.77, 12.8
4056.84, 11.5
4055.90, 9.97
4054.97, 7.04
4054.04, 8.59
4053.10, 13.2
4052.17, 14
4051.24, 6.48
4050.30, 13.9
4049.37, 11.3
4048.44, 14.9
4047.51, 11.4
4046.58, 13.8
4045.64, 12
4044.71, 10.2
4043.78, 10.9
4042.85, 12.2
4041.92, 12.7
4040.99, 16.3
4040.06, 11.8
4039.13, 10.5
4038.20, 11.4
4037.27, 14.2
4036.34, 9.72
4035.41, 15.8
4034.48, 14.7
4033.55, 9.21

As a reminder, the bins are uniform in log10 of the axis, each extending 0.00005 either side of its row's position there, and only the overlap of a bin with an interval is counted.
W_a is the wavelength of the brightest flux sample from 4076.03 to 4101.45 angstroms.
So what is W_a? 4100.98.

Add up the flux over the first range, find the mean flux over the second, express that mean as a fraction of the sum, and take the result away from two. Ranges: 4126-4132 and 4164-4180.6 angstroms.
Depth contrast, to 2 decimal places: 1.81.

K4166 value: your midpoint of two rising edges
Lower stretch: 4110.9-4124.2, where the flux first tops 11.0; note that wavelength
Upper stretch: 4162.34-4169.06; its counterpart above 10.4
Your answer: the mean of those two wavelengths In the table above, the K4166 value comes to 4138.0 angstroms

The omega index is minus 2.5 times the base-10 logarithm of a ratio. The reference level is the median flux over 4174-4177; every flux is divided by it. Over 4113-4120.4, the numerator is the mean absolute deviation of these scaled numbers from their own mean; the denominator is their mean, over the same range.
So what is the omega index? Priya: 2.33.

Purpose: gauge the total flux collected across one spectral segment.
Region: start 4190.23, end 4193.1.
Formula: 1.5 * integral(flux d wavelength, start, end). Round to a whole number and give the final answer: 46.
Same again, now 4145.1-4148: 48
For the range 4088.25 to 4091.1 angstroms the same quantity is 44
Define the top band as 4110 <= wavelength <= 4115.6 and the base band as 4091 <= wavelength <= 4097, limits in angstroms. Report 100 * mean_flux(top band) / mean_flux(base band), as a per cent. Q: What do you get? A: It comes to 99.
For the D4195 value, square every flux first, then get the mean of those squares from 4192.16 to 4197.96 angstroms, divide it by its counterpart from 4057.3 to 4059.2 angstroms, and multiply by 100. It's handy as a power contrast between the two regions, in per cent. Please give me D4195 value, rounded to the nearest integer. 82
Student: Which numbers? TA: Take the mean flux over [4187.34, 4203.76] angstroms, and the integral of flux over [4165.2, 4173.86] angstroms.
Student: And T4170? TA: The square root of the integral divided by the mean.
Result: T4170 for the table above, 2.9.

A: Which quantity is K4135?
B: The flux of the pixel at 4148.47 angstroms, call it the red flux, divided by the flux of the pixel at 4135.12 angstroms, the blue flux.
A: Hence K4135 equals 1.18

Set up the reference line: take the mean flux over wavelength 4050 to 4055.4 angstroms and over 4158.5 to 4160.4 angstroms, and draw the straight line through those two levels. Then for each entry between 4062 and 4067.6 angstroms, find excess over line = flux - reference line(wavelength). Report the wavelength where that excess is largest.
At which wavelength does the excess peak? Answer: 4062.45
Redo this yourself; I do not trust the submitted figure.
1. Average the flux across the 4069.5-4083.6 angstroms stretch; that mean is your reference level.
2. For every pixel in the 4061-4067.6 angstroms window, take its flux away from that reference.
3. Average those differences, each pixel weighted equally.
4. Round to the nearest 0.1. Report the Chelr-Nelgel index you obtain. -0.2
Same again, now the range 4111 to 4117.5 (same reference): 0.4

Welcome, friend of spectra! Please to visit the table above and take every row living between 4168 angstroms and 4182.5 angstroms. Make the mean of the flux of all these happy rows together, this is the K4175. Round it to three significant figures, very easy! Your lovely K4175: 12.4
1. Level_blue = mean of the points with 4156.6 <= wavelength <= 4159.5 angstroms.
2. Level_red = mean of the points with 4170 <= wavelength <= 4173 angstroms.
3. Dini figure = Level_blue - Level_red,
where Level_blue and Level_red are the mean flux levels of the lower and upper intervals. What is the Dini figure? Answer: -1.0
